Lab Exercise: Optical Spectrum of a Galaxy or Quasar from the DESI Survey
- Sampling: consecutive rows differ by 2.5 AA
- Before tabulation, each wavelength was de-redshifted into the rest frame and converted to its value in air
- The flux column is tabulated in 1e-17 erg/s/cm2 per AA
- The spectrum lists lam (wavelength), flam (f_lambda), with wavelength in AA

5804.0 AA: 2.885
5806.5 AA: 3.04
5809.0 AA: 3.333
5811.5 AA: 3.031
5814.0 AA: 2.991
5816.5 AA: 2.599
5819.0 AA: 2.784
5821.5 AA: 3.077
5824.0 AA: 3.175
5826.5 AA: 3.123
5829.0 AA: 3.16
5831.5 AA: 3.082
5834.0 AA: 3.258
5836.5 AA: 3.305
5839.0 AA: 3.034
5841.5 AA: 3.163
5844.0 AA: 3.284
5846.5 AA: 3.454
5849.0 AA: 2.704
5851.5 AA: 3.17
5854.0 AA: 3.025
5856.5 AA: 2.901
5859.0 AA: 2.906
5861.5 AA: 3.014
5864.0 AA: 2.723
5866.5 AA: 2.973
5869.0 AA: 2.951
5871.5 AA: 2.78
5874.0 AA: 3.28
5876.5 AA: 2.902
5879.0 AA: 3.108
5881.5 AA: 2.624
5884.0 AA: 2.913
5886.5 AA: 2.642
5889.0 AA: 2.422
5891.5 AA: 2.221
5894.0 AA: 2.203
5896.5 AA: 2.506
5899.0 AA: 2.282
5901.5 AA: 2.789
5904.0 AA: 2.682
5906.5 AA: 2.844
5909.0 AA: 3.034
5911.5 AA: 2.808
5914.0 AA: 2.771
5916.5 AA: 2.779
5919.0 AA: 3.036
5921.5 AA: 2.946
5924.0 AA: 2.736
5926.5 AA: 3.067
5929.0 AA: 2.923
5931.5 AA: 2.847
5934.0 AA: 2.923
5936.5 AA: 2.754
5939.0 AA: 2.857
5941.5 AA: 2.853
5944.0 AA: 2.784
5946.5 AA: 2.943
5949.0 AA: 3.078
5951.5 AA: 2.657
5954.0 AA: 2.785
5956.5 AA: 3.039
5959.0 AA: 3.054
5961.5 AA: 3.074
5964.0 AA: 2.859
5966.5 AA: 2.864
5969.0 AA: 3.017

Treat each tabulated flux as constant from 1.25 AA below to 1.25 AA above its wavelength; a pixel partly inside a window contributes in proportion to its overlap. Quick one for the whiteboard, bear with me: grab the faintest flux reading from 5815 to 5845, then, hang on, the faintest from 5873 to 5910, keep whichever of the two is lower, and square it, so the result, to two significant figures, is 4.9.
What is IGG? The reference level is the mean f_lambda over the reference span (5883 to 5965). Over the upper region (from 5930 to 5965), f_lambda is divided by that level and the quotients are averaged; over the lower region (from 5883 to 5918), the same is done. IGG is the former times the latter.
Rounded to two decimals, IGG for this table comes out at 0.98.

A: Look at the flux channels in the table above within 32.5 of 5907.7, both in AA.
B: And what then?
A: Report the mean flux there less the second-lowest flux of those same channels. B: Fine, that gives 0.53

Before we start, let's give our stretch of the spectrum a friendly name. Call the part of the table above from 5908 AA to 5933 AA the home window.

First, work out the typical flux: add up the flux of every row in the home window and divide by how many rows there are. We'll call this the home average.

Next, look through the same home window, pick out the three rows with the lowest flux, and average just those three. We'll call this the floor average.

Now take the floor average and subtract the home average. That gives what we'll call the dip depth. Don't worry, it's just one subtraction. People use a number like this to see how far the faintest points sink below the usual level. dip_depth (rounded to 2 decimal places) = -0.13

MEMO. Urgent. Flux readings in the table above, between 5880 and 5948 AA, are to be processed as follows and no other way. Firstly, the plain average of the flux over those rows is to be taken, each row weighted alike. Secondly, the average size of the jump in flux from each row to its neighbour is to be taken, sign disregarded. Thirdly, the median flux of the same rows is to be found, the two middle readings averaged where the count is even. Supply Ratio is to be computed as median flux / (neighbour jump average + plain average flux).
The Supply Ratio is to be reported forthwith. 0.955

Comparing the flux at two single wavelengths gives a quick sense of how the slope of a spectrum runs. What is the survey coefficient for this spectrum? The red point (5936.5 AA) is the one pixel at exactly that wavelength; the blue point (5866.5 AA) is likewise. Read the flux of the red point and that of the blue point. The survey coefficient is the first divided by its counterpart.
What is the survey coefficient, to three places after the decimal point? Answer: 0.926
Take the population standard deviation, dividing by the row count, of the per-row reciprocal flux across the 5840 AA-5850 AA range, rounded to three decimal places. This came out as 0.030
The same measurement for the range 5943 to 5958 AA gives 0.018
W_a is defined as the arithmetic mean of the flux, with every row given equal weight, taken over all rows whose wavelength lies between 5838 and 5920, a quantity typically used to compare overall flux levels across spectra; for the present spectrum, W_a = 2.85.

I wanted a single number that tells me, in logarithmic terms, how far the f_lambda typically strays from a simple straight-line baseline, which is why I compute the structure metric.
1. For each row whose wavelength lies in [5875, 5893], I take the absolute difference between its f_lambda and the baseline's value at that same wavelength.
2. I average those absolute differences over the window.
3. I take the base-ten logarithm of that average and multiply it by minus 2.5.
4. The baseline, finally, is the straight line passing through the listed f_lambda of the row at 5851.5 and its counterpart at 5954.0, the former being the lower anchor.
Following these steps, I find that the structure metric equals 1.1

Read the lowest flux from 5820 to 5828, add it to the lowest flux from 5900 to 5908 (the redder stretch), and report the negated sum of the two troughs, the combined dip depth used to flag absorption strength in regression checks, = -5.8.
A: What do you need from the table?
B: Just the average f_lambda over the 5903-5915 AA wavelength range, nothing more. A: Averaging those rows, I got 2.83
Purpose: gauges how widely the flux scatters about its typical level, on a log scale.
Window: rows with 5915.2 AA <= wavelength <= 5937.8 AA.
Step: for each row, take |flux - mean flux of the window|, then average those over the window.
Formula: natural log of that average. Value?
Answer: -2.32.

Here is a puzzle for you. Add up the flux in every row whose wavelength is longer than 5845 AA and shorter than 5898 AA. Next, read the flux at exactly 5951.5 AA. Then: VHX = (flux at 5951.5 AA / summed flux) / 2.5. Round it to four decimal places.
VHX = 0.0179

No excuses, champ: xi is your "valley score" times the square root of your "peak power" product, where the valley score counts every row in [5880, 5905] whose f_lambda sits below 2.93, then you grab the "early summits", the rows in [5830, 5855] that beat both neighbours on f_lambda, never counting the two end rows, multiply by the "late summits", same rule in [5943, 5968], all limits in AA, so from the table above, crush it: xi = 24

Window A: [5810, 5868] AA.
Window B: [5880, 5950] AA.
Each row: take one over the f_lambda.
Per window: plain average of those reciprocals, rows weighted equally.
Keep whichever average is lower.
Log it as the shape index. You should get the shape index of 0.330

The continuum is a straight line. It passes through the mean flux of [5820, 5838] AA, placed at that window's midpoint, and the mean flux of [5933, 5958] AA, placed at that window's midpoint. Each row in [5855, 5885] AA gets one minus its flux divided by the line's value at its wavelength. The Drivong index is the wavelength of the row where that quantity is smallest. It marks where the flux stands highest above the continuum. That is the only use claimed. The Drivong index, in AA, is 5874.0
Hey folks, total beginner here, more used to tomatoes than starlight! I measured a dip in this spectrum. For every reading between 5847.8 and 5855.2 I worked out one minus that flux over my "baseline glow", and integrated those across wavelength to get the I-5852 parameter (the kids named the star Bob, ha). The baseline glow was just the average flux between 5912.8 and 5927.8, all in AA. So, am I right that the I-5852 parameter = -0.20 AA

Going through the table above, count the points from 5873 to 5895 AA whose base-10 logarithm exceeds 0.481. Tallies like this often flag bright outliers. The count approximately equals 2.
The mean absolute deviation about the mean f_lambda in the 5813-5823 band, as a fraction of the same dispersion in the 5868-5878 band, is 1.1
